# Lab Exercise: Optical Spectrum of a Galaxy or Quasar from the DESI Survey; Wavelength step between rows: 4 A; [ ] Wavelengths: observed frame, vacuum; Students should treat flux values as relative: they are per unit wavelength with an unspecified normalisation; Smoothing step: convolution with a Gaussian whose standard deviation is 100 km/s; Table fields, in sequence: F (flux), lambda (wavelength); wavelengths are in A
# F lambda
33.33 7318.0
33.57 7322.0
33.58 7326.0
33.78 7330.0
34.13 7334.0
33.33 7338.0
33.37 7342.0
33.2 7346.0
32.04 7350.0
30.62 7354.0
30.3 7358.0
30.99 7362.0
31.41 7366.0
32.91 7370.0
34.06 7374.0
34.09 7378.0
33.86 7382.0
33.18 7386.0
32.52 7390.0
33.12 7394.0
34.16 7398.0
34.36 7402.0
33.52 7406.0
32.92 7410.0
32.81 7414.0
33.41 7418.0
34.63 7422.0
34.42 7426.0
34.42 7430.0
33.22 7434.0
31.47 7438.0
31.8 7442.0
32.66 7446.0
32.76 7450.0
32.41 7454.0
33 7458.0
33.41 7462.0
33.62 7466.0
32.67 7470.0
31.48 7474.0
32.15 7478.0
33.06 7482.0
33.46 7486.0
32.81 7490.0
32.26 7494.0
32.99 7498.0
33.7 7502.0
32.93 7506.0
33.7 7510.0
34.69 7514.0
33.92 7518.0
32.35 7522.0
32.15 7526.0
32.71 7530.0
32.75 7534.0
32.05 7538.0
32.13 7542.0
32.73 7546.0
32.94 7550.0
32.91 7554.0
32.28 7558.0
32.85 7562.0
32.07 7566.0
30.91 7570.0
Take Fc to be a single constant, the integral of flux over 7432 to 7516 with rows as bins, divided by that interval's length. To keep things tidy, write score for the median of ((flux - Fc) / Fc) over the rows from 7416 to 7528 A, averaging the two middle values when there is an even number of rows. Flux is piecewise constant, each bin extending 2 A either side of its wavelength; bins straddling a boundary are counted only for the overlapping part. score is 0.004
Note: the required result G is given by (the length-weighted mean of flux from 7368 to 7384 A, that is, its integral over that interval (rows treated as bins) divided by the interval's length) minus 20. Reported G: 13.7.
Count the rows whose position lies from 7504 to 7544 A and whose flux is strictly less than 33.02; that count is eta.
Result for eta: 7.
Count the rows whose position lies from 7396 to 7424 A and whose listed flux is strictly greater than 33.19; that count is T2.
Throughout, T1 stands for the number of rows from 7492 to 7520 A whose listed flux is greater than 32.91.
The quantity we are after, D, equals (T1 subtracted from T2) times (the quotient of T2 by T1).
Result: -0.8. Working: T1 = 6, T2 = 5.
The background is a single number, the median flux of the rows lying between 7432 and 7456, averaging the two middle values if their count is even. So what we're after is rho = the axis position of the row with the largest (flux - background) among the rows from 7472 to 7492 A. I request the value 7486.0 A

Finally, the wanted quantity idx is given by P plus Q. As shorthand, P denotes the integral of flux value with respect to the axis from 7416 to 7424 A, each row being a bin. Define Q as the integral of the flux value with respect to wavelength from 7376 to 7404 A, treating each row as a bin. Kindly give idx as 1213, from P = 272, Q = 941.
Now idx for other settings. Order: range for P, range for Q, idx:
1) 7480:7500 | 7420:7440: 1331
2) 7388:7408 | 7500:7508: 937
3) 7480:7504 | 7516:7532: 1318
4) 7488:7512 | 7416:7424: 1066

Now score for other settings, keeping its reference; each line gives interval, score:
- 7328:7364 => 0.010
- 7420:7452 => 0.004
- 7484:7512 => 0.004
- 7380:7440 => 0.016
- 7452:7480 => -0.006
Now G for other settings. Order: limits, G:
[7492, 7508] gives 13.0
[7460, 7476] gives 12.8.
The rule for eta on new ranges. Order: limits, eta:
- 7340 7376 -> 6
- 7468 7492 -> 4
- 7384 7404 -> 1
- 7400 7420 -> 2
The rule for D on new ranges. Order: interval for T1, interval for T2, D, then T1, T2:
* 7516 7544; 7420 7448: 12.0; 1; 4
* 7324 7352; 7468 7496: -0.8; 6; 1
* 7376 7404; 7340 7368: -1.3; 6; 2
